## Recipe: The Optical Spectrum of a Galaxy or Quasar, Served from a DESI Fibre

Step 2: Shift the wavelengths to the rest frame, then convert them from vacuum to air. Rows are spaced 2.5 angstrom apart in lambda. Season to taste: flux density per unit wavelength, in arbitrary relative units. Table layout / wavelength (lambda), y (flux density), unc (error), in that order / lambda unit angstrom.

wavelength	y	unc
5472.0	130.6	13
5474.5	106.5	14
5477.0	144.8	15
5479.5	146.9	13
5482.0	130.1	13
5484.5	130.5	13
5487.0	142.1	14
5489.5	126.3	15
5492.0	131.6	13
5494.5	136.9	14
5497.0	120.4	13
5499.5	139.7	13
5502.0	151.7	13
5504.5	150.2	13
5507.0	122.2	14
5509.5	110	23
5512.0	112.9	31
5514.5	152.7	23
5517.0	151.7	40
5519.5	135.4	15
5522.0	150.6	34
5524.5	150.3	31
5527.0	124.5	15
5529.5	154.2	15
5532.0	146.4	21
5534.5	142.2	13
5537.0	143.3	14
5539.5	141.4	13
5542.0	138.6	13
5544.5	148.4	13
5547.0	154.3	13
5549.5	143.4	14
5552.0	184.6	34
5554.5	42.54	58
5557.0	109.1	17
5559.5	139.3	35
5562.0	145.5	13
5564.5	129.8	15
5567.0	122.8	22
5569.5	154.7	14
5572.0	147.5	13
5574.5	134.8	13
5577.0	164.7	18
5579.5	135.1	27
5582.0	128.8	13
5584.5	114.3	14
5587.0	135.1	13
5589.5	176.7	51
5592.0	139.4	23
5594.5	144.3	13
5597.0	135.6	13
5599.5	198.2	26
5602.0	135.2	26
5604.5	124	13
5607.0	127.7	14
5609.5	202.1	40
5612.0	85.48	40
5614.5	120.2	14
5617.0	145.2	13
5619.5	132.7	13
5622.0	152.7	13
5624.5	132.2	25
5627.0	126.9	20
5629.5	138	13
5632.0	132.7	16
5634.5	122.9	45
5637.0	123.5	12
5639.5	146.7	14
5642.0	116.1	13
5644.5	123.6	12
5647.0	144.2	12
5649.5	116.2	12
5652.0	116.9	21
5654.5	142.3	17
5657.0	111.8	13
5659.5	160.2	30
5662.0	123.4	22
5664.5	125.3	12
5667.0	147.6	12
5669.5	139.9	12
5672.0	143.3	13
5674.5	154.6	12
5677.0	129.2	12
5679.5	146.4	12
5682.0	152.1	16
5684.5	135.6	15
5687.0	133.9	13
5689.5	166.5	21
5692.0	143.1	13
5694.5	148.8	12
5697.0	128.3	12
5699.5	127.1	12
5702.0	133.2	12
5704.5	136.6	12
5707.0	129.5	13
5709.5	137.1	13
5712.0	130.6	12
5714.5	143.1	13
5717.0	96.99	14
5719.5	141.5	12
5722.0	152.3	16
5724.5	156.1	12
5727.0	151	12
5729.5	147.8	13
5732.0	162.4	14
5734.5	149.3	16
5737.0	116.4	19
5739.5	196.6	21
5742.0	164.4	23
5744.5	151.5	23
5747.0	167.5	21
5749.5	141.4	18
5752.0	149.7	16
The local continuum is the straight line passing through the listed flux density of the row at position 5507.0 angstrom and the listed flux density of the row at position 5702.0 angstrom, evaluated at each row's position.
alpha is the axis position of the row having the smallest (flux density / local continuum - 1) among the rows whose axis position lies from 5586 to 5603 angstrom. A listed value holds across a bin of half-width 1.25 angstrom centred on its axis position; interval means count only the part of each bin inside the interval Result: 5602.0 angstrom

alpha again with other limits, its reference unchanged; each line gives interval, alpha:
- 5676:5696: 5677.0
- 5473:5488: 5474.5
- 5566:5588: 5584.5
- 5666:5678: 5677.0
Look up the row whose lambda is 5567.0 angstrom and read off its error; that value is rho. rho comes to 22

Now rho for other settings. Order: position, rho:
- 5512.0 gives 31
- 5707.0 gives 13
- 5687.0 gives 13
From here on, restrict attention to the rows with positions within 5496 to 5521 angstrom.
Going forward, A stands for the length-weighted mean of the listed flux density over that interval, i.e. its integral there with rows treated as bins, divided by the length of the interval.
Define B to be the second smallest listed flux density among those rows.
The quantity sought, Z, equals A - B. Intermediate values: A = 135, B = 112.9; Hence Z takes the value 22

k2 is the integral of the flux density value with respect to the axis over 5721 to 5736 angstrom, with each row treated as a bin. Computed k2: 2288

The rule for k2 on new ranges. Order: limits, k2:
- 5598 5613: 2194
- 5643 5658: 1889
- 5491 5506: 2074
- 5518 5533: 2155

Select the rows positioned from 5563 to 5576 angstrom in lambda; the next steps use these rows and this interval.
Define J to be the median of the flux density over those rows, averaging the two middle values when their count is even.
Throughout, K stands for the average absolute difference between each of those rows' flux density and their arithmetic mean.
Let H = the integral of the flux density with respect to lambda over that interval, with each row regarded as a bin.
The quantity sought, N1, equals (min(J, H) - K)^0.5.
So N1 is 11.1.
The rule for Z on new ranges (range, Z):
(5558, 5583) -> 11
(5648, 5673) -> 16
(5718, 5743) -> 12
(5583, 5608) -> 19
